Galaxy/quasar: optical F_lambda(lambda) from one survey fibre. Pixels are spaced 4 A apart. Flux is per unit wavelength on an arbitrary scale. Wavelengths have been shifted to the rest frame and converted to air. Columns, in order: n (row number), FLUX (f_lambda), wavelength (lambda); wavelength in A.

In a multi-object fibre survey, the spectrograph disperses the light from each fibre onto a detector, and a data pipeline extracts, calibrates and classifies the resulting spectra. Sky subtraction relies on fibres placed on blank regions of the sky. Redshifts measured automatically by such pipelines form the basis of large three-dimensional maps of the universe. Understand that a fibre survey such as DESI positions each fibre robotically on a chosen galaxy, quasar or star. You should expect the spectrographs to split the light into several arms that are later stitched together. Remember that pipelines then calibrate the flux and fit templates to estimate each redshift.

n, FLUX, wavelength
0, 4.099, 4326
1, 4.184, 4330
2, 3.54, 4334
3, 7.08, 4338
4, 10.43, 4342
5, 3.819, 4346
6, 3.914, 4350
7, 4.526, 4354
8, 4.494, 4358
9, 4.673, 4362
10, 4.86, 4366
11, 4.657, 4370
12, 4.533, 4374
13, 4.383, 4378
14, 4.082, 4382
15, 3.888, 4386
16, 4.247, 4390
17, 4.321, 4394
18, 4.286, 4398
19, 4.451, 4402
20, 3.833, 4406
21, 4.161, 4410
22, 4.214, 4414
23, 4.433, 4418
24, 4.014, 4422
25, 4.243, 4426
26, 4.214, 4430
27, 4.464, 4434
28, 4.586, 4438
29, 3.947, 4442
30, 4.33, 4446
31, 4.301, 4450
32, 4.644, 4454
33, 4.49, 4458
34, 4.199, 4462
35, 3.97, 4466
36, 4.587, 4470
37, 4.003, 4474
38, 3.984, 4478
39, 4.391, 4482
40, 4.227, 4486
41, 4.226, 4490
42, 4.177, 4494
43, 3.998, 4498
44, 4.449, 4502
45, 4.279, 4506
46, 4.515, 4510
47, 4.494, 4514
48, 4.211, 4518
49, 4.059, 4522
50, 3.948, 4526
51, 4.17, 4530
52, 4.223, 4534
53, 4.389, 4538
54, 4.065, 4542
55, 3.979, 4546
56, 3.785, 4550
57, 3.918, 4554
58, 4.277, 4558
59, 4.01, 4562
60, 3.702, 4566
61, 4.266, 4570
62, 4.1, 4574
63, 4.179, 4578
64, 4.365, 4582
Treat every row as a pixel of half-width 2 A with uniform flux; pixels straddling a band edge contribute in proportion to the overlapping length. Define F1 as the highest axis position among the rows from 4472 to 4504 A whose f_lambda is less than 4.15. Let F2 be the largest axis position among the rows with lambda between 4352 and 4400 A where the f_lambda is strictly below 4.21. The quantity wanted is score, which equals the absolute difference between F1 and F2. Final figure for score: 112 A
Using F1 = 4498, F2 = 4386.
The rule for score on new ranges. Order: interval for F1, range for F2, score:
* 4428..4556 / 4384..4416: 144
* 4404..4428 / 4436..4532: 108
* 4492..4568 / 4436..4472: 100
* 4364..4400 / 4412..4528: 140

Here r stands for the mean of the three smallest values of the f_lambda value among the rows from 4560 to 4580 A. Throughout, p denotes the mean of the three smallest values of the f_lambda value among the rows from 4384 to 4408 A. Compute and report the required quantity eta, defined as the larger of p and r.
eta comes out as 3.99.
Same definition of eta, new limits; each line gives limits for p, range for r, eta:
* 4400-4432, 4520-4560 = 4.00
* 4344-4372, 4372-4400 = 4.08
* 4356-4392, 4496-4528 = 4.07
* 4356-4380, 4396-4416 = 4.47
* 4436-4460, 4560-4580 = 4.19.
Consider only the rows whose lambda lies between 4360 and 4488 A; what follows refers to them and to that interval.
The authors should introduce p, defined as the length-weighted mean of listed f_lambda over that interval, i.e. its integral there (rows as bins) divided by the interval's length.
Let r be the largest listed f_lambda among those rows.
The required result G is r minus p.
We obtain 0.56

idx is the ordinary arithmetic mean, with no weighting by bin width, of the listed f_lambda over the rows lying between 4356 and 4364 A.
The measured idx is 4.6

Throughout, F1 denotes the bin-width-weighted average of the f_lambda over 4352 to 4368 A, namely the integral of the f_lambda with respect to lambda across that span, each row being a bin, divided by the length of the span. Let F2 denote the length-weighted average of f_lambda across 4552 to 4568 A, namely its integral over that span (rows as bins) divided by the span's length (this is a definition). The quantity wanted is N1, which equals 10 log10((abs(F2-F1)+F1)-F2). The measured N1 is 1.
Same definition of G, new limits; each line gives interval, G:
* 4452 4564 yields 0.44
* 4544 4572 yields 0.29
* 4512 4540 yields 0.28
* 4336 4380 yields 5.21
